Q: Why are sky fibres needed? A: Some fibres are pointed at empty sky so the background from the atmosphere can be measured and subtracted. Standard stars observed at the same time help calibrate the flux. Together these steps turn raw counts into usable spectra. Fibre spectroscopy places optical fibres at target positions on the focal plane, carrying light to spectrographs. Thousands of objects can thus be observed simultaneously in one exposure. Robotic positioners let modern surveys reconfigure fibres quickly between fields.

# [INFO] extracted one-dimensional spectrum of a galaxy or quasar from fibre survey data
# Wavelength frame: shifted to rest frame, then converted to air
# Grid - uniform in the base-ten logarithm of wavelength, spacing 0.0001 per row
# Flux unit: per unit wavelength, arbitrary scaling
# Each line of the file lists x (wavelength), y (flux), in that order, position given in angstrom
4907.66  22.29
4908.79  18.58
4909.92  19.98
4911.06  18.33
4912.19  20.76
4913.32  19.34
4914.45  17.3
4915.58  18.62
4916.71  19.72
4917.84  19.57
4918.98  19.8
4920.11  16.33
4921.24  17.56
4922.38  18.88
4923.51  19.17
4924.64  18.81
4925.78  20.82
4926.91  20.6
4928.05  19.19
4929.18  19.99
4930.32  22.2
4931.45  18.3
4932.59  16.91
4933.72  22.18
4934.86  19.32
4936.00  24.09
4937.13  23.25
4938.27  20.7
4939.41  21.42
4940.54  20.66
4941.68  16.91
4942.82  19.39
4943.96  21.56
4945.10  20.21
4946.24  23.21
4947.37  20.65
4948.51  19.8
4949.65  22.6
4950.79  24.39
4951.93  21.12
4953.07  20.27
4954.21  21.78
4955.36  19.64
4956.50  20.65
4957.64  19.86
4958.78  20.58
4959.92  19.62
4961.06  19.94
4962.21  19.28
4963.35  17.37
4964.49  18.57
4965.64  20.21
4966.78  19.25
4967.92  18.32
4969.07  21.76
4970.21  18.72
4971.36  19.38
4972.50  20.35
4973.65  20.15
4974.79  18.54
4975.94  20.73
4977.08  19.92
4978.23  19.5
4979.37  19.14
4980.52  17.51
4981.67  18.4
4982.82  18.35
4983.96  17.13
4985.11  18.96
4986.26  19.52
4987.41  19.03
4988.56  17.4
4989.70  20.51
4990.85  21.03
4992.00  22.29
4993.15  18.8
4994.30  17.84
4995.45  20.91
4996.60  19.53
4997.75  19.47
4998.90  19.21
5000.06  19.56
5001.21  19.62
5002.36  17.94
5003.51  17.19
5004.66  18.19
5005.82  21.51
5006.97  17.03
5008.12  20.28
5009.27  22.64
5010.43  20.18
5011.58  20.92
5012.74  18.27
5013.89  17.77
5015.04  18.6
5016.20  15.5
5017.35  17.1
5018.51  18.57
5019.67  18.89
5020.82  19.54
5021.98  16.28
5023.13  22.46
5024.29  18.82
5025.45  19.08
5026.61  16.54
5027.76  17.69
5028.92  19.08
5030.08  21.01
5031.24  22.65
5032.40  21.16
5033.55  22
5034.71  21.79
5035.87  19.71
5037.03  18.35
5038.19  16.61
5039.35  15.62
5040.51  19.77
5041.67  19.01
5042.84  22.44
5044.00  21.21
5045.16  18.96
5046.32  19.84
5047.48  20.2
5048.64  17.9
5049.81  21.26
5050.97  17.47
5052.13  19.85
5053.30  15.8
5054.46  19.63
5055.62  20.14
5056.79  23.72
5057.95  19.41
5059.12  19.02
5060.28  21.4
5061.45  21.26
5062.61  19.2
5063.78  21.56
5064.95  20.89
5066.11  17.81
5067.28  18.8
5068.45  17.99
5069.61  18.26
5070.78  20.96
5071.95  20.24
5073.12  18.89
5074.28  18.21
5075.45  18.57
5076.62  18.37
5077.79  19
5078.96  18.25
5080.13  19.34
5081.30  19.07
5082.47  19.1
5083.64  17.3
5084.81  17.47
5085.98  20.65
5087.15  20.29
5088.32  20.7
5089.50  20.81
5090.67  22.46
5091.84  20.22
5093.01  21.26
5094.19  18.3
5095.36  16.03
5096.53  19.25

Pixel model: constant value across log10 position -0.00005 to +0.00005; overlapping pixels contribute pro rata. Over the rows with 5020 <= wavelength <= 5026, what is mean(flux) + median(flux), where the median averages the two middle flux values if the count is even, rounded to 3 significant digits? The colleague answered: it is 38.3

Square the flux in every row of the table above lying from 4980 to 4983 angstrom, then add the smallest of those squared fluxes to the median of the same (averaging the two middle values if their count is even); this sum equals 643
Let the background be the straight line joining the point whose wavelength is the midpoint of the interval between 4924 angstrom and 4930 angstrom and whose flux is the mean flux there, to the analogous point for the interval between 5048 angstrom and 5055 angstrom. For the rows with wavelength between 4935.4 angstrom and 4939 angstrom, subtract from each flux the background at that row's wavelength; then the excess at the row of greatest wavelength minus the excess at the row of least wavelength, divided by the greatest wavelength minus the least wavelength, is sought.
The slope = -1.5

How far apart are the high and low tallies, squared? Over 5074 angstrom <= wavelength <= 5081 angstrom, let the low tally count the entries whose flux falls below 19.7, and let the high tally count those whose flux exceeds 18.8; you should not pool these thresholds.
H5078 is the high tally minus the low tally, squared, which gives 16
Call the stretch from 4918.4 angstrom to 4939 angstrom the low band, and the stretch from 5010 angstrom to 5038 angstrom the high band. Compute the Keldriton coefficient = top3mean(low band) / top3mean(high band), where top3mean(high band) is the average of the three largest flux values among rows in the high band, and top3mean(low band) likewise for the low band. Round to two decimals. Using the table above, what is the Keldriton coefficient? 1.04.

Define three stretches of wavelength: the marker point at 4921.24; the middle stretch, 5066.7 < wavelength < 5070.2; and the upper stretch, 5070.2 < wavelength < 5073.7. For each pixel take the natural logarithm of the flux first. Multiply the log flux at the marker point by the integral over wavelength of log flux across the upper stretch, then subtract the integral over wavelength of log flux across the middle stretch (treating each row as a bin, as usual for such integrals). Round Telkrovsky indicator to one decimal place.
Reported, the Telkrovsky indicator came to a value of 19.9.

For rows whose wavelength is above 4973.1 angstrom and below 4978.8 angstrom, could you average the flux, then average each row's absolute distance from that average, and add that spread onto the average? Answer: 20.4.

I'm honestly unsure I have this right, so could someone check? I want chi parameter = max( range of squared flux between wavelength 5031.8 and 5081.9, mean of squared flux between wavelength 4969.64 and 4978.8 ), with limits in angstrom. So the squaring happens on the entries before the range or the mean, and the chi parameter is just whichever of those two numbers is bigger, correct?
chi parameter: 387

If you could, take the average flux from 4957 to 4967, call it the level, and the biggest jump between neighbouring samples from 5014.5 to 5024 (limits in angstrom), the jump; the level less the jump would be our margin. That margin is 13.2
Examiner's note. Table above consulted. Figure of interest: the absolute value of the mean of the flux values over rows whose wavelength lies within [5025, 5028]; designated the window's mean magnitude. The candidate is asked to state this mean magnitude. 17.8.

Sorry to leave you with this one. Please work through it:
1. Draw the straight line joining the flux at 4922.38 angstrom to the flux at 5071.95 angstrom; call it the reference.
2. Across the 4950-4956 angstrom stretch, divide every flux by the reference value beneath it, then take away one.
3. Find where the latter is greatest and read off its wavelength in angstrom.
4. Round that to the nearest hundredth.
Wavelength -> 4950.79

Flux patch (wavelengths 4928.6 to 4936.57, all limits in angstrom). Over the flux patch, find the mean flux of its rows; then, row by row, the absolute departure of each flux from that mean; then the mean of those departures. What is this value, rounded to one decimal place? 2.1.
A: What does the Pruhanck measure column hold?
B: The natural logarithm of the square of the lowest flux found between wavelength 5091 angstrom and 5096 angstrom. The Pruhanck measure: 5.55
